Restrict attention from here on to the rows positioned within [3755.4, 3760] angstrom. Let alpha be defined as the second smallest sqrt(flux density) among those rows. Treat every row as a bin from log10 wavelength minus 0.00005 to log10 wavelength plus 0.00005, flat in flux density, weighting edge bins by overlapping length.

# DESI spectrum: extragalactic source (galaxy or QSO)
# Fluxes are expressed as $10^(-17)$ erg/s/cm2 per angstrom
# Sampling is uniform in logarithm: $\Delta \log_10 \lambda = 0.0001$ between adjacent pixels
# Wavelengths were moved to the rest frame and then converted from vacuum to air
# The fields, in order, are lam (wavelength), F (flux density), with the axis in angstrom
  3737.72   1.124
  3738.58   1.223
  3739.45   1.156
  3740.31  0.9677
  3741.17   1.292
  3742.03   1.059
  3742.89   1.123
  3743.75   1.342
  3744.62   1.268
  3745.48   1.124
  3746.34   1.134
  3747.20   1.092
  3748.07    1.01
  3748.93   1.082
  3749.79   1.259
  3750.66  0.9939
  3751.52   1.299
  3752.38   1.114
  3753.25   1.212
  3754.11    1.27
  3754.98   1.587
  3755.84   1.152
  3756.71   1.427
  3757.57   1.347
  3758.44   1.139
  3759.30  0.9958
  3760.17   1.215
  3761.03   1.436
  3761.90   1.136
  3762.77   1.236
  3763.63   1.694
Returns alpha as 1.07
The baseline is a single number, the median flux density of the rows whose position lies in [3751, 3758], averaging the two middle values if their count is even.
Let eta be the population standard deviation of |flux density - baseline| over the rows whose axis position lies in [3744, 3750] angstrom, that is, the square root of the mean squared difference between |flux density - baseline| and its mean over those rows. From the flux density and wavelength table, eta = 0.087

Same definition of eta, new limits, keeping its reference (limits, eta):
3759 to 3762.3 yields 0.079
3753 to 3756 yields 0.108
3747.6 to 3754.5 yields 0.109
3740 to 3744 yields 0.112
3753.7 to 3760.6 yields 0.097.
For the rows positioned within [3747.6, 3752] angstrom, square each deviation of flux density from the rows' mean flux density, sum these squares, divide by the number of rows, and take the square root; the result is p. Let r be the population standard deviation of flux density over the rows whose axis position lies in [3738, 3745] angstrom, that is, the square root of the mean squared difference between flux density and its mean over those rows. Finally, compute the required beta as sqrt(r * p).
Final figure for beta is 0.122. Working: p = 0.127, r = 0.12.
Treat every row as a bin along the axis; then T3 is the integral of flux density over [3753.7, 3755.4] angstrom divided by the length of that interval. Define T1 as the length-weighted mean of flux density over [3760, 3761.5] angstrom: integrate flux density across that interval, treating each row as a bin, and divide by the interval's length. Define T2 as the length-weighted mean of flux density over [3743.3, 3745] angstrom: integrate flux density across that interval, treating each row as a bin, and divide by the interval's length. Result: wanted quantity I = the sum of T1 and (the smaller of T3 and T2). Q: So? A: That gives 2.64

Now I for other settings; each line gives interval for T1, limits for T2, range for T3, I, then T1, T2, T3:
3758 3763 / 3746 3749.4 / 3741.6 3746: 2.27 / 1.19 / 1.08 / 1.18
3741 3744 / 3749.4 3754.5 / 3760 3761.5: 2.38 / 1.19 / 1.19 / 1.34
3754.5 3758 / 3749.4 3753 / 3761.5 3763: 2.54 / 1.38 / 1.17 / 1.18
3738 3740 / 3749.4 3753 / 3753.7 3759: 2.33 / 1.17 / 1.17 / 1.31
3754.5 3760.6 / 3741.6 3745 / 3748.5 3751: 2.38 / 1.27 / 1.20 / 1.12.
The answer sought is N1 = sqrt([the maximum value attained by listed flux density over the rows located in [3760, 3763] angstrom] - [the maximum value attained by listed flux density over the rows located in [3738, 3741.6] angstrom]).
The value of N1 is 0.38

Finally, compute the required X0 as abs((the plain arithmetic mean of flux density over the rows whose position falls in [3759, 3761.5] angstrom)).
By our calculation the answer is 1.22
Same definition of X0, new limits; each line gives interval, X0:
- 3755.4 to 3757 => 1.29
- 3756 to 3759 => 1.30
